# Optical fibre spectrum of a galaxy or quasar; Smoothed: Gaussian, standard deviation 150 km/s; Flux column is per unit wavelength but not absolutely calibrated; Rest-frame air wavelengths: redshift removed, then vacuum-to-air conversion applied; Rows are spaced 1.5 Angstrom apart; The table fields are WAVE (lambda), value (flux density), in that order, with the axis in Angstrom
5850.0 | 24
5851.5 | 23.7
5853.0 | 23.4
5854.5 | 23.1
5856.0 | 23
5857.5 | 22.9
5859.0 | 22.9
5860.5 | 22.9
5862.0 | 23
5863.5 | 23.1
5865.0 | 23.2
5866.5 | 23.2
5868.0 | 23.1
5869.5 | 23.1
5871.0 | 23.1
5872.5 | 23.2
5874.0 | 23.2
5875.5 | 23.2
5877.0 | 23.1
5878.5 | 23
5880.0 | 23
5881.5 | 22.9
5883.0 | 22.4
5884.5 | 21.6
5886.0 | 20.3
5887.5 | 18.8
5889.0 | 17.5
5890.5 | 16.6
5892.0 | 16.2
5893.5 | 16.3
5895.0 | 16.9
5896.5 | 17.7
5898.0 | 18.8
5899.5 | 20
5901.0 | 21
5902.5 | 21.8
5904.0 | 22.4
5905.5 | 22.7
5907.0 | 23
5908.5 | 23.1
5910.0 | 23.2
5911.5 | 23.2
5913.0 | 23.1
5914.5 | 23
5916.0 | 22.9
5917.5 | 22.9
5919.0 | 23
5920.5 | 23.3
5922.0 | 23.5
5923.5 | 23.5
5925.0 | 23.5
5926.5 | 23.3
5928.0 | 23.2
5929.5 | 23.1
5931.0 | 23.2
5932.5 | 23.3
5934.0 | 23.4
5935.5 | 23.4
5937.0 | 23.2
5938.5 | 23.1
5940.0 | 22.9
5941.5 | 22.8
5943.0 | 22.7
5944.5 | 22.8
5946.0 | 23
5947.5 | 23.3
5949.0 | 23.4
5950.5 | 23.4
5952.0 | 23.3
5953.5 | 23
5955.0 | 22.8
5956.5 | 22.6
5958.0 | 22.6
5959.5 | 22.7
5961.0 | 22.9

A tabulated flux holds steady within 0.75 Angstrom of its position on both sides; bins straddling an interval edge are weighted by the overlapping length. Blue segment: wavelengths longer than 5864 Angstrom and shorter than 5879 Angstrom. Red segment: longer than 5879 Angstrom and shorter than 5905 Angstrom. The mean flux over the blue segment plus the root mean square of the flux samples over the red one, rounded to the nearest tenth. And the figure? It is 42.9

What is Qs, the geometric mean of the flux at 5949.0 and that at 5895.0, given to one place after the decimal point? 19.9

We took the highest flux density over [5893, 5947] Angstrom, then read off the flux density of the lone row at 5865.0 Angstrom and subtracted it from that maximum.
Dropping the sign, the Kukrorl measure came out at 0.3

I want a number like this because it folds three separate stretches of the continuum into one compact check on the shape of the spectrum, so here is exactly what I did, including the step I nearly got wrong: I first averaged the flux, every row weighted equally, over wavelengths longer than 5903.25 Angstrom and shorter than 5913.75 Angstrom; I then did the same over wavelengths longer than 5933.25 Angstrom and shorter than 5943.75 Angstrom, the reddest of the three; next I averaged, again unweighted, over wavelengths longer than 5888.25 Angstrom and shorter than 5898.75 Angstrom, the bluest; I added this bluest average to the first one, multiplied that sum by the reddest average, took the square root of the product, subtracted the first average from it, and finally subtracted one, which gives 6.5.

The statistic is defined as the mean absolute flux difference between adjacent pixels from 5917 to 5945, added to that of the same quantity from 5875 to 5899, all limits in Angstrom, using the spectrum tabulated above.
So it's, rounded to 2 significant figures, 0.76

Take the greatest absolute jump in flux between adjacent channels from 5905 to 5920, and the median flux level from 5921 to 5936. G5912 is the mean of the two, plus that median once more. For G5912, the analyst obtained 35.2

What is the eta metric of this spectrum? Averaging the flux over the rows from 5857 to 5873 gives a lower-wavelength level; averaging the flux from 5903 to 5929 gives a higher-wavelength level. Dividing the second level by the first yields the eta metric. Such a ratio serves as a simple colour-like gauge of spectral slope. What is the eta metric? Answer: 1.00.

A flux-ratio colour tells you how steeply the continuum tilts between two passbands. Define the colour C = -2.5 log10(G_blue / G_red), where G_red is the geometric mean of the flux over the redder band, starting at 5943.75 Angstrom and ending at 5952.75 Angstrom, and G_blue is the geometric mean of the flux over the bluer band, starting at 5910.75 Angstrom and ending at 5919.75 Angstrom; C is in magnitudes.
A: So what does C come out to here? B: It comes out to 0.01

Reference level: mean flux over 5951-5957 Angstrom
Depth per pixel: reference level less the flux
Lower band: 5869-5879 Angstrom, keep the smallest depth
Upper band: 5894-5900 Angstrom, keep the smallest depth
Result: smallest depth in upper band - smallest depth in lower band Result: 3.2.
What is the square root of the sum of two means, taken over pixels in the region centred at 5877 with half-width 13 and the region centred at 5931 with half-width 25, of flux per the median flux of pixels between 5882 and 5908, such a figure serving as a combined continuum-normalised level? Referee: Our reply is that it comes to 1.51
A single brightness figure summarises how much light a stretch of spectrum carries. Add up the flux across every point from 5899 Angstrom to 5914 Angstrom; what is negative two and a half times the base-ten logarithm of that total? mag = -5.87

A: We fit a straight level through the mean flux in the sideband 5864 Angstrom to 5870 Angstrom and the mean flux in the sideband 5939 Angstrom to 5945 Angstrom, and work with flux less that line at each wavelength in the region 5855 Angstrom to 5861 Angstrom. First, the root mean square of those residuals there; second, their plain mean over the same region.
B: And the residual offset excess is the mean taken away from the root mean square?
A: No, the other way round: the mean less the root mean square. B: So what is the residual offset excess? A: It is -0.5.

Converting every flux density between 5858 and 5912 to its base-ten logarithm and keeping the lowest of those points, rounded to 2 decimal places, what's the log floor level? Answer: 1.21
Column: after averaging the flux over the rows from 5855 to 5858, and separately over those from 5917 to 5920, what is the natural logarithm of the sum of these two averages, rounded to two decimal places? 3.83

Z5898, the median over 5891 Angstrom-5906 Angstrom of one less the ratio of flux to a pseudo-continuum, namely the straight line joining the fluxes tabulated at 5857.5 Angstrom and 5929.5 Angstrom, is 0.157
